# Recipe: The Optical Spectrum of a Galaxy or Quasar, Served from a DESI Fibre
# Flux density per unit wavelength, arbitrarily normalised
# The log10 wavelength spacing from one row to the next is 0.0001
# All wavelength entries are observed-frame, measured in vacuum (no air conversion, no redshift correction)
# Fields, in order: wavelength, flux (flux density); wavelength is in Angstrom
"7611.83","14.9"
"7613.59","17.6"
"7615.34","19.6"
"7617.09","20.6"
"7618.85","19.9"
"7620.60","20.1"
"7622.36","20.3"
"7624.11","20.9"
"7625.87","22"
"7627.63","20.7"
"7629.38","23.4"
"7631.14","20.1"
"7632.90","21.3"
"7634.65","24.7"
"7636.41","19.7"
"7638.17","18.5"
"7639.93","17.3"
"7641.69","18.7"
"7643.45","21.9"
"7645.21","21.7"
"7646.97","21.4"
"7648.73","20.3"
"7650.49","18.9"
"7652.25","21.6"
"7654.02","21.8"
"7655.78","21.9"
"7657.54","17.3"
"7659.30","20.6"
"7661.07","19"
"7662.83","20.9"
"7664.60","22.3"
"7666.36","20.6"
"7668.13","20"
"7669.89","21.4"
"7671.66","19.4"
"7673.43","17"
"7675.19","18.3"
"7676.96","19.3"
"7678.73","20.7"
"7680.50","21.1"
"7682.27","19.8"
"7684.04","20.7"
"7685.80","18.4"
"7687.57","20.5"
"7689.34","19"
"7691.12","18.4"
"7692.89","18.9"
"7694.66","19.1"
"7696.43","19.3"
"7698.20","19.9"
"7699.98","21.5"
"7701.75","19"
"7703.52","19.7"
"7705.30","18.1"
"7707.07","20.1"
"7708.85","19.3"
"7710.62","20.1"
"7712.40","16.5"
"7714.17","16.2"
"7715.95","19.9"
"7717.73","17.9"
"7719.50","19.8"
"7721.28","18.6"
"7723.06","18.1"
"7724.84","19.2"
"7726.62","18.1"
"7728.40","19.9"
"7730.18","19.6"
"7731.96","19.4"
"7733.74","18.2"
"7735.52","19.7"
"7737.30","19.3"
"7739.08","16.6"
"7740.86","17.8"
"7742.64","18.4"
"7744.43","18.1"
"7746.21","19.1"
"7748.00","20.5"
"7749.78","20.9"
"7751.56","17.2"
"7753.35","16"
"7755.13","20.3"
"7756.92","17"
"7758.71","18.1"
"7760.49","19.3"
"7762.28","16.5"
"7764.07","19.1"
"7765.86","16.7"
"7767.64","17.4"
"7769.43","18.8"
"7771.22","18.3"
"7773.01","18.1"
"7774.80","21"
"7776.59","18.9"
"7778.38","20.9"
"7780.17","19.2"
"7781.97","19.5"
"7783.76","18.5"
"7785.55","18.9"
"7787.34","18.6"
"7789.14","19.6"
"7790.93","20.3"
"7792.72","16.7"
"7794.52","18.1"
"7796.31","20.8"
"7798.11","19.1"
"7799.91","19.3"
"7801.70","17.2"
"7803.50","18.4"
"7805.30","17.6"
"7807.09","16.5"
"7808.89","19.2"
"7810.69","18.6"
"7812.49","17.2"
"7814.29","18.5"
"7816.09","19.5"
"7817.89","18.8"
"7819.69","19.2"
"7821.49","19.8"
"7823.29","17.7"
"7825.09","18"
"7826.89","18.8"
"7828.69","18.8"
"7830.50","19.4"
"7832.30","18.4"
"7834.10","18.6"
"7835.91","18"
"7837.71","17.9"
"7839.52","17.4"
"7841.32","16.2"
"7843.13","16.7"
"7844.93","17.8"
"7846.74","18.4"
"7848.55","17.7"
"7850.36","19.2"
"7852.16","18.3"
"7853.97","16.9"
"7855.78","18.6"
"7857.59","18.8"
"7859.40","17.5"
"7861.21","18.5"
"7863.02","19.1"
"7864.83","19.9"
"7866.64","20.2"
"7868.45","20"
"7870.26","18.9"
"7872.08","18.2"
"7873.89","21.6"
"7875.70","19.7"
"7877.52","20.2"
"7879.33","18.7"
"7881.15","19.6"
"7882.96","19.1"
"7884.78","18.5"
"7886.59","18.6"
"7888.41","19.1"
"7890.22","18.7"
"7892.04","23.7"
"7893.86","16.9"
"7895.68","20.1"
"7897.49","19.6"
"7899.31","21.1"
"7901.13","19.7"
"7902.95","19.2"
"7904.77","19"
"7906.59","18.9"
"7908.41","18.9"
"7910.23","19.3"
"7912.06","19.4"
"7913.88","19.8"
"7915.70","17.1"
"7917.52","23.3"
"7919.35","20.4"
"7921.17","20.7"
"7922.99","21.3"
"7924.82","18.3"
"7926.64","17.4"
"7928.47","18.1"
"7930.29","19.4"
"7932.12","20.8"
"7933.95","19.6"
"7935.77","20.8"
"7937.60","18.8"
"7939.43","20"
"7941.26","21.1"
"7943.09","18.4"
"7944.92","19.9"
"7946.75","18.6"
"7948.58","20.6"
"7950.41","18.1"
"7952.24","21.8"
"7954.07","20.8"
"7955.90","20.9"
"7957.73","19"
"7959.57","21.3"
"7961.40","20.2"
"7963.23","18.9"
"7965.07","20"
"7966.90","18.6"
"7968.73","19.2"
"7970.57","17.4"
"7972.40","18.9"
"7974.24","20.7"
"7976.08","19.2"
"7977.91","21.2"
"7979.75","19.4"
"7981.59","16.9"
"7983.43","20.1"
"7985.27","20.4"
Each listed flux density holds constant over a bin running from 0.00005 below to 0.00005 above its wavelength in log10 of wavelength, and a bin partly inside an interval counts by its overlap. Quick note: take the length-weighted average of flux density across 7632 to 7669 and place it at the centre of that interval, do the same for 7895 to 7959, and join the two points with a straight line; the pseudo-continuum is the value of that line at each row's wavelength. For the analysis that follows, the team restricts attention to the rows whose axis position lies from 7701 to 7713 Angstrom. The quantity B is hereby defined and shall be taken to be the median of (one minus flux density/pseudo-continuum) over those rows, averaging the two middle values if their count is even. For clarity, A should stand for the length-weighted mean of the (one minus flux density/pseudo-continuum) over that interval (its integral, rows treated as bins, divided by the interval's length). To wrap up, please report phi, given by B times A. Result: 0.0033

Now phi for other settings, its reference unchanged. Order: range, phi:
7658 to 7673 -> 0.0000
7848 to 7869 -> 0.0037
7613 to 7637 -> -0.0001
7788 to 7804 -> 0.0031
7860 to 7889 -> 0.0010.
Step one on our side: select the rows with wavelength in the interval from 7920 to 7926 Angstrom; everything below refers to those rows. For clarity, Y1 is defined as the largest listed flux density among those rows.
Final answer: 21.3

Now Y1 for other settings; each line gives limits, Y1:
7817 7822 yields 19.8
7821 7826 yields 19.8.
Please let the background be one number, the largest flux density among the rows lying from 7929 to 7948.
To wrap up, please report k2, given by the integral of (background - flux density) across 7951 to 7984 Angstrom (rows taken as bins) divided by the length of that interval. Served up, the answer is 1.4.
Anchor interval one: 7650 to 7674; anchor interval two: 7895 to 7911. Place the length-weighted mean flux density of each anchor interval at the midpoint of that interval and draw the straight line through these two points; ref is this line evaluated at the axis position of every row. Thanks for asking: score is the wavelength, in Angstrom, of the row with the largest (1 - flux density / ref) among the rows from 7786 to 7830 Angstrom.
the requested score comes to 7807.09 Angstrom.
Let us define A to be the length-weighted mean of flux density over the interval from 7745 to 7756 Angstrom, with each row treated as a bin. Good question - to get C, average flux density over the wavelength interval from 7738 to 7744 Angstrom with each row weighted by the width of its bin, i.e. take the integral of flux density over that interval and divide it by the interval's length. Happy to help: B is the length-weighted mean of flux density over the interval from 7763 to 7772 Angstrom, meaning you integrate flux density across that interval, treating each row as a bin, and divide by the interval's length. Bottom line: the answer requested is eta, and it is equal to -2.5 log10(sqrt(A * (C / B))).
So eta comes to -1.588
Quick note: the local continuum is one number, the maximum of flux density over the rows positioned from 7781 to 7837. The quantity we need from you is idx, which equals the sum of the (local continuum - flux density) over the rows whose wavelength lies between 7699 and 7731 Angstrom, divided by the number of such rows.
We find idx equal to 1.8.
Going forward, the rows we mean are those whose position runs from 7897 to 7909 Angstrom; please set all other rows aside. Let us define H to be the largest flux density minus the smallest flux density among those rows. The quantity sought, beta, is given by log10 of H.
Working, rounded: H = 2.2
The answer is 0.3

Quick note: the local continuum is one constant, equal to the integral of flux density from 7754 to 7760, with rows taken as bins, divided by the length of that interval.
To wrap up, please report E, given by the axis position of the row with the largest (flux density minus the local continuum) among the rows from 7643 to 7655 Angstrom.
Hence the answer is 7643.45 Angstrom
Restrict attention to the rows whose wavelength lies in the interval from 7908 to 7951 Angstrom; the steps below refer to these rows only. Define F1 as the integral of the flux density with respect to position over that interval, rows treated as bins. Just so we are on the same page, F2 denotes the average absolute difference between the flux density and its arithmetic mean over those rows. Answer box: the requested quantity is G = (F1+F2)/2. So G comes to 422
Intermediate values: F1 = 843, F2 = 1.10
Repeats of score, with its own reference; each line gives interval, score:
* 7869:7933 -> 7893.86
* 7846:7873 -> 7853.97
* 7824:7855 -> 7841.32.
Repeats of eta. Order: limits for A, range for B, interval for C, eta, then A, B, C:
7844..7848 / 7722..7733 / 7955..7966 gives -1.599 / 18.1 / 19.0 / 20.0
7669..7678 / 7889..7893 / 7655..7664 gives -1.575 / 19.1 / 21.0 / 20.0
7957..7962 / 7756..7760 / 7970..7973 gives -1.645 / 20.2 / 17.7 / 18.2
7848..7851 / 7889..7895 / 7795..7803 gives -1.562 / 18.5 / 19.7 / 19.0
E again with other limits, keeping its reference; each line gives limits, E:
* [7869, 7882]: 7873.89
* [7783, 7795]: 7790.93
